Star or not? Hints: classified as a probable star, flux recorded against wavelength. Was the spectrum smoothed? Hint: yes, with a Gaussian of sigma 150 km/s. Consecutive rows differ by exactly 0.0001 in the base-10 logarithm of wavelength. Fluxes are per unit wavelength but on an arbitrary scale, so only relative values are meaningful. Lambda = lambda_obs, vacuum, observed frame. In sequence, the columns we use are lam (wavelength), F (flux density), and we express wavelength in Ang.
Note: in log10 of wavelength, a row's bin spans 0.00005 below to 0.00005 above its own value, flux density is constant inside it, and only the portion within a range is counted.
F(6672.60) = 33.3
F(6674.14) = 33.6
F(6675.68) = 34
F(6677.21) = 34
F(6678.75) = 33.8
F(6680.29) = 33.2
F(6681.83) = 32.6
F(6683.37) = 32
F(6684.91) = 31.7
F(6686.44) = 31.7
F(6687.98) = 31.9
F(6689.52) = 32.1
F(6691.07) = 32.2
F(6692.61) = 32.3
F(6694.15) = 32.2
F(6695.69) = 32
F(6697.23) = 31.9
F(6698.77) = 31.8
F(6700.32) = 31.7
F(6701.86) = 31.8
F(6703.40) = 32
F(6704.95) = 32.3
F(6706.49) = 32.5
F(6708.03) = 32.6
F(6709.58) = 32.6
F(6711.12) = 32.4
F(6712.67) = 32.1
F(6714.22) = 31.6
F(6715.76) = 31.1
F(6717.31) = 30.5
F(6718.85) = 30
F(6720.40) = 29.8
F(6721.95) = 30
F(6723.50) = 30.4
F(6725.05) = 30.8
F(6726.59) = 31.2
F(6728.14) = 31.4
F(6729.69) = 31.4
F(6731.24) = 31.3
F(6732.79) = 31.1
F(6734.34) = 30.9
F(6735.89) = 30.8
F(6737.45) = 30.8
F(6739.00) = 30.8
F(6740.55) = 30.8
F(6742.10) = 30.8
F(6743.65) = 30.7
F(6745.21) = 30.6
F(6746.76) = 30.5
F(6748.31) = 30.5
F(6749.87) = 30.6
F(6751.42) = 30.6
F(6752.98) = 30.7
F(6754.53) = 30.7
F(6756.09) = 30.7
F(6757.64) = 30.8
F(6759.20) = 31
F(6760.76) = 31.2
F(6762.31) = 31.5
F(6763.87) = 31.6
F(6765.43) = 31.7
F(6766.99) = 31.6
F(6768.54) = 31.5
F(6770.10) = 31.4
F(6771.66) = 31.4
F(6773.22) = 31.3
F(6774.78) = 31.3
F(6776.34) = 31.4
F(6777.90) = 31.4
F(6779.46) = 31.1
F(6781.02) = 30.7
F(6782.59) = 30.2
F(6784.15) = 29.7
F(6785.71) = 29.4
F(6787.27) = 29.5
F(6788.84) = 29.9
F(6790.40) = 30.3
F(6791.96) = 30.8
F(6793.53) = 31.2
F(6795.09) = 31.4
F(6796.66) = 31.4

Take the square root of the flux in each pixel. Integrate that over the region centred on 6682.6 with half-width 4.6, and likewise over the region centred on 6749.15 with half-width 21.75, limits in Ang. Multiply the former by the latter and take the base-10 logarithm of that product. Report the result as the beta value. 4.1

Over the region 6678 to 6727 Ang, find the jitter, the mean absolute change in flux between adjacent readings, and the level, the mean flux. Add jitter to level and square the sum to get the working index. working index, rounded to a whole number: 1027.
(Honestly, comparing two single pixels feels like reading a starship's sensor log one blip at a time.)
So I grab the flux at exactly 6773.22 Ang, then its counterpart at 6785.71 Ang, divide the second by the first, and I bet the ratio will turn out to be 0.94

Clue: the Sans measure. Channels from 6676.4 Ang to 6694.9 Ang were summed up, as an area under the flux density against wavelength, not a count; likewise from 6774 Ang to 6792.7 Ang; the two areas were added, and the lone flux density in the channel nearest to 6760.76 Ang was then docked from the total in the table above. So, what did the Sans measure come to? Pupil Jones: 1140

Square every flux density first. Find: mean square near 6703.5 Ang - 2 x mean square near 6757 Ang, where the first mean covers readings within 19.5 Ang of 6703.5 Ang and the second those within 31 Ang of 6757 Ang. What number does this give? -906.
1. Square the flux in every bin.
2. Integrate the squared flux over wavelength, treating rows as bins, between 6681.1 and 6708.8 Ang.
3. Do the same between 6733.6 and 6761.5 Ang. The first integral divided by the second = 1.08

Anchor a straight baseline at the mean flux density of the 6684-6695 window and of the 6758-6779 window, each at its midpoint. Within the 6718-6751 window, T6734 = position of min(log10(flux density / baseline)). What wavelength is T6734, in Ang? 6720.40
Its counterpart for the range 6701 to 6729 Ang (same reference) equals 6720.40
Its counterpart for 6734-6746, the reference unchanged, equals 6745.21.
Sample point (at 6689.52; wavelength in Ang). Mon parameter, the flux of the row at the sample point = 32.1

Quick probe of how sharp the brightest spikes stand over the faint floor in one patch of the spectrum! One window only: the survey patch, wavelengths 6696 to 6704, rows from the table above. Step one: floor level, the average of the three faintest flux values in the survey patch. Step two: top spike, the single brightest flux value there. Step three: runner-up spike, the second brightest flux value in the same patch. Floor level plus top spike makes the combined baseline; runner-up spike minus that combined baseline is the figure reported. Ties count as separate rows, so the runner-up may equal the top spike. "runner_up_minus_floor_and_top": -31.9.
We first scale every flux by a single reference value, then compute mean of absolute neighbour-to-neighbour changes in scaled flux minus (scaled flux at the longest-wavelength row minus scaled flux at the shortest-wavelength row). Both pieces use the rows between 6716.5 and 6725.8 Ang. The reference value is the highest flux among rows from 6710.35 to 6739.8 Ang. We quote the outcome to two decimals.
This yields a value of 0.00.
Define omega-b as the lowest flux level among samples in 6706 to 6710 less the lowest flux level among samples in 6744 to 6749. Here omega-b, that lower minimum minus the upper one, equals 2.0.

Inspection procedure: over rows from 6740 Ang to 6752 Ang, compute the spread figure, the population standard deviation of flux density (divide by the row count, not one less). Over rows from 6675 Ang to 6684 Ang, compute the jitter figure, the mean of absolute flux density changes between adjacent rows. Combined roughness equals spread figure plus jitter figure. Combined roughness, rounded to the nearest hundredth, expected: 0.51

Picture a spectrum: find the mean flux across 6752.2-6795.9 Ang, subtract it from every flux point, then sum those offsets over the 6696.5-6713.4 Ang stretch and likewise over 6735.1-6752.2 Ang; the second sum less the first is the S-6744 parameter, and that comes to -16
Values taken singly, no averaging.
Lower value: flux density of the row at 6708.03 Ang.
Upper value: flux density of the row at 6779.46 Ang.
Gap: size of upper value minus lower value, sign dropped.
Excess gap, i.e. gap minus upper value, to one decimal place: -29.6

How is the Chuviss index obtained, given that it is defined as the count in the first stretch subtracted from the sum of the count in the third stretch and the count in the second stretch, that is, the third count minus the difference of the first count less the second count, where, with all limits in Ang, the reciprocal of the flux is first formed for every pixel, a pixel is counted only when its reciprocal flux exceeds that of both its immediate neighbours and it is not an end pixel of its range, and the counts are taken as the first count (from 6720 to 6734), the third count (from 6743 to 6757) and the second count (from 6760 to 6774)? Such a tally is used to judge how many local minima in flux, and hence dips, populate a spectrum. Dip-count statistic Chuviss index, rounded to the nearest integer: 0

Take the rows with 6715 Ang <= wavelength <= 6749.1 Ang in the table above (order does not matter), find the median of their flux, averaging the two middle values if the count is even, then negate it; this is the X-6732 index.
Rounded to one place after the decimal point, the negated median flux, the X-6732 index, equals -30.8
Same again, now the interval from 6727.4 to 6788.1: -30.8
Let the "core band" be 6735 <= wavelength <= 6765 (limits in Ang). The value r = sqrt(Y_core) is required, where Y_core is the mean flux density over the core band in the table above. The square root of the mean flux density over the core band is 5.55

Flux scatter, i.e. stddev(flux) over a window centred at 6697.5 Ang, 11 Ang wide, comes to 0.2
